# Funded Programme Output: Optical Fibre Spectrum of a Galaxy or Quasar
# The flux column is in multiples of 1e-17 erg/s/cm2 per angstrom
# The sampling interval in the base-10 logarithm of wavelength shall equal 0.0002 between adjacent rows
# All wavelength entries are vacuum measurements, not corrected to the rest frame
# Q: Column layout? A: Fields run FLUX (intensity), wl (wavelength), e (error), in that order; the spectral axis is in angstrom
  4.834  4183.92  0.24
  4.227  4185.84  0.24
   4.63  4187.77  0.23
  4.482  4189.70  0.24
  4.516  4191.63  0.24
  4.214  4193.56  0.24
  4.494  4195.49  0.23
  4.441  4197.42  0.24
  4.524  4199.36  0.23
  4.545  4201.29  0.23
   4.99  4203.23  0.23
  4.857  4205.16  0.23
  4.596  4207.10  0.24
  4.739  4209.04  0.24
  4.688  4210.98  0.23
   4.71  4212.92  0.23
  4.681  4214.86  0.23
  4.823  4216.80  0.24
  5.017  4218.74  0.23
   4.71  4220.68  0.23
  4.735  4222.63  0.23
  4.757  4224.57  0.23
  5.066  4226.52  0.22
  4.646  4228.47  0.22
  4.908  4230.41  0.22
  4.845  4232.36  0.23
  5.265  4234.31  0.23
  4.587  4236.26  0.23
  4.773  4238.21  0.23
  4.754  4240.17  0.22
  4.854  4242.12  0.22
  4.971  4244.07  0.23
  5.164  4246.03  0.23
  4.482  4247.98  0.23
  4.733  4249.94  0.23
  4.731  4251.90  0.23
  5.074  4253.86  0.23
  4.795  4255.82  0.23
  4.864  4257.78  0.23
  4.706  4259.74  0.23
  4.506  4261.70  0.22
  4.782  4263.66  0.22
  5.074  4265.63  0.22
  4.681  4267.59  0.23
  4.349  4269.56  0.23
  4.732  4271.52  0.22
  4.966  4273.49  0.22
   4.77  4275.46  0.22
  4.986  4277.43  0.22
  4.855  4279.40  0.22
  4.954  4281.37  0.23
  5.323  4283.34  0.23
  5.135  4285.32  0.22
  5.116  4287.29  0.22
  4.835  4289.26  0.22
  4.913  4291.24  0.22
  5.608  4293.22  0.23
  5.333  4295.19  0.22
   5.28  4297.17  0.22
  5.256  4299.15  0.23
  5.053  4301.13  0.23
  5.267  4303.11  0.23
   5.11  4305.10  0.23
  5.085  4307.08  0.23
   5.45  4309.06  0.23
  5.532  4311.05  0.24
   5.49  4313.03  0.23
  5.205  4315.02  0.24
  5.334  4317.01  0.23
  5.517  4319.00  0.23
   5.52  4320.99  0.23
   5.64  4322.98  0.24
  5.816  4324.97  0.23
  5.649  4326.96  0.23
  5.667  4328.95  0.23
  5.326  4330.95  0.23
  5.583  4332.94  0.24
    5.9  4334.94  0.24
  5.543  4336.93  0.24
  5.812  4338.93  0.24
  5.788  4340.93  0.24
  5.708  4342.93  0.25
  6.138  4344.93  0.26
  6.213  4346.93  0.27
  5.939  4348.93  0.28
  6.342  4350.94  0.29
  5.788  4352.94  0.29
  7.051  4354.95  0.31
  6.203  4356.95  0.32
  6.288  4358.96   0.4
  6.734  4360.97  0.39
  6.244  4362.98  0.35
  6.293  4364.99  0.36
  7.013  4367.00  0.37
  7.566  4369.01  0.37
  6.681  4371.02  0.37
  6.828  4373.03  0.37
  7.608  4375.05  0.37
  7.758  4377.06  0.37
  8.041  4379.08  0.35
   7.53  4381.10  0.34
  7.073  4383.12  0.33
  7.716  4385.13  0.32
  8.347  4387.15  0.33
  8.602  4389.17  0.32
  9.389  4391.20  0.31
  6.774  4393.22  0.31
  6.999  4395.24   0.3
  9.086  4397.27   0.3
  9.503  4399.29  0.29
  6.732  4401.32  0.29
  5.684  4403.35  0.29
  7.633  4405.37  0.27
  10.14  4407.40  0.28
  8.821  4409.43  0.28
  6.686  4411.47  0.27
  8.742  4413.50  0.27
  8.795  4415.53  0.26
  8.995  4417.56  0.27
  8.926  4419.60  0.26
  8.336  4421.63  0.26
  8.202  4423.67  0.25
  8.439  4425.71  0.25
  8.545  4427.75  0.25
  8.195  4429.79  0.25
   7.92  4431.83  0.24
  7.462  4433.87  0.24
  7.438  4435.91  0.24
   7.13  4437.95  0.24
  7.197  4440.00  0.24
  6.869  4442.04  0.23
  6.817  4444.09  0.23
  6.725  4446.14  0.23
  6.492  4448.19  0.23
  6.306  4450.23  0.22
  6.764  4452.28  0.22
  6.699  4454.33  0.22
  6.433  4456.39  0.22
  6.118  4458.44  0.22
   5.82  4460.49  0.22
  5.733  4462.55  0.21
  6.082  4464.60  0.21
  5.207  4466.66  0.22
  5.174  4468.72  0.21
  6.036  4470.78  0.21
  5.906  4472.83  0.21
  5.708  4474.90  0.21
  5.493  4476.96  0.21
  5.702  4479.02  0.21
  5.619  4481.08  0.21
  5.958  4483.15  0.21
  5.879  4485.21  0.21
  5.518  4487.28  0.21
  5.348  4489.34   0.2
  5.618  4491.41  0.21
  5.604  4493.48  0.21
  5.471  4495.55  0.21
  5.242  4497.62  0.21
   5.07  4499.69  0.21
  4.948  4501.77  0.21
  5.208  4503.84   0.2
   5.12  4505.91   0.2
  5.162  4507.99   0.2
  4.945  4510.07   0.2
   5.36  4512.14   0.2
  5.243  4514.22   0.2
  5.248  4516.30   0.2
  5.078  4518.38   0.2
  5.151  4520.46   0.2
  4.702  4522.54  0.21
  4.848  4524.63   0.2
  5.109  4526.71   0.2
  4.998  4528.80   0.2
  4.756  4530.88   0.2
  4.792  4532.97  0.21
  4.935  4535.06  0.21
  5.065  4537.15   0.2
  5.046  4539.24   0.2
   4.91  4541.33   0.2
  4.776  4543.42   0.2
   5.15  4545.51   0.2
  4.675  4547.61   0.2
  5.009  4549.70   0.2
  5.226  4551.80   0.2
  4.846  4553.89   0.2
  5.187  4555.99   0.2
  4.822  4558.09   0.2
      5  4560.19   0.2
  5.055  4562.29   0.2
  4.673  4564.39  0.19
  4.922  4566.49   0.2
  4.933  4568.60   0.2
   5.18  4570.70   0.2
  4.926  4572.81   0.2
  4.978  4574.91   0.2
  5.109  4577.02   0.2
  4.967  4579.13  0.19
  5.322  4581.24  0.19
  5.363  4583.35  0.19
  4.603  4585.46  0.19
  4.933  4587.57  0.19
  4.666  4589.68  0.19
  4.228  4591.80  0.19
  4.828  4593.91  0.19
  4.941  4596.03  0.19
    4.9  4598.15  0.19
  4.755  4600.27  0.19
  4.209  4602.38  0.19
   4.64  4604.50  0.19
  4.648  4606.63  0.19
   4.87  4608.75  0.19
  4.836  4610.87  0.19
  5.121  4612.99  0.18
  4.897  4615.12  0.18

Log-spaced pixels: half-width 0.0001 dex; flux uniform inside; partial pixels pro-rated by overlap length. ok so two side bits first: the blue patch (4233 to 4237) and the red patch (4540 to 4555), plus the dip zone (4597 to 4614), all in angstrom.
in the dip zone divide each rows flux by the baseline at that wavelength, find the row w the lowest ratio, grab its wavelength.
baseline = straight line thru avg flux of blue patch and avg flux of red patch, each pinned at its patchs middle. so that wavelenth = 4602.38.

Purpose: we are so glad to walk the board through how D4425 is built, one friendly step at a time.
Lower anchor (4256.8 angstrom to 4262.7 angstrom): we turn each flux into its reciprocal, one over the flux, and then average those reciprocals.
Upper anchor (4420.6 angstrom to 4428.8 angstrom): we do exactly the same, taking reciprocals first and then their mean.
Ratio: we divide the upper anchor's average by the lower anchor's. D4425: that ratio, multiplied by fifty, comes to 28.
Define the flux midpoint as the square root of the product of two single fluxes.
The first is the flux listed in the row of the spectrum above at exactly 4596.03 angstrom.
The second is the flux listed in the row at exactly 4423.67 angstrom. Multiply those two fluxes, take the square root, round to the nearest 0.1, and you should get 6.4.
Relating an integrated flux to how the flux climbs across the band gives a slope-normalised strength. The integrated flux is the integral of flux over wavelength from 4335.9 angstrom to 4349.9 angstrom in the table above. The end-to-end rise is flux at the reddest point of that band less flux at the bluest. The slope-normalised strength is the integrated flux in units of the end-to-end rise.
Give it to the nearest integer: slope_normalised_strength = 208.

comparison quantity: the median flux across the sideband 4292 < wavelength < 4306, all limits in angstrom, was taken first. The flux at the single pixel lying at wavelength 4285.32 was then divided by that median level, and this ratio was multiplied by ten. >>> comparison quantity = 9.7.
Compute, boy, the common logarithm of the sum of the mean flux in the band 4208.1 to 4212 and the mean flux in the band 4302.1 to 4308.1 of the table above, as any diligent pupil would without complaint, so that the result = 0.99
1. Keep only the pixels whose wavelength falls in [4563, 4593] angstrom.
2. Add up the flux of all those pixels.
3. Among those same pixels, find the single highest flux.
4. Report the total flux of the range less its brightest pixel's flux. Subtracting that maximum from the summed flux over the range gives 63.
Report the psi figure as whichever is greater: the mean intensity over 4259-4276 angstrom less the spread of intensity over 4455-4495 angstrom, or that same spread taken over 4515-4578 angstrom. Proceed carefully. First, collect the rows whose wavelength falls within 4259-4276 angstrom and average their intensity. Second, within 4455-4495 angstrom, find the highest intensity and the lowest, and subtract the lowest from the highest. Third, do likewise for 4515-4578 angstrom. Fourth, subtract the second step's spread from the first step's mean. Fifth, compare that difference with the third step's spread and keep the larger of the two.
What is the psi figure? 3.5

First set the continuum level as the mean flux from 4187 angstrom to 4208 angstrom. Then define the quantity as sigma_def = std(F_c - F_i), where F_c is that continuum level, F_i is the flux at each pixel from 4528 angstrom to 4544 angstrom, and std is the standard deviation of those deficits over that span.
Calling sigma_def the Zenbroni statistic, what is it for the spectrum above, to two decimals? 0.12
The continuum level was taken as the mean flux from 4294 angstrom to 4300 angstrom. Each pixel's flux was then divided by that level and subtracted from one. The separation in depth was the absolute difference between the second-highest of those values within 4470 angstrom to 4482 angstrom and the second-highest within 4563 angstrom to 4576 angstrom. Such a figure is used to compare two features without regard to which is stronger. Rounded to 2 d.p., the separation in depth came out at 0.13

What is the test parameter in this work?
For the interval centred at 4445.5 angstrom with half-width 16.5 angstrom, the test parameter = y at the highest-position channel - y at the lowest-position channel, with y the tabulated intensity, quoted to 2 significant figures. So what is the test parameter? -2.4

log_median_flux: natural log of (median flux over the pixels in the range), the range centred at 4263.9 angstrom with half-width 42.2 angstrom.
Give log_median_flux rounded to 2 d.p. 1.58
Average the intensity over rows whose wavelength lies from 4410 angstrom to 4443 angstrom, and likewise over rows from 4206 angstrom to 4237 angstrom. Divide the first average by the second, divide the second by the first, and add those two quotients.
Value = 2.27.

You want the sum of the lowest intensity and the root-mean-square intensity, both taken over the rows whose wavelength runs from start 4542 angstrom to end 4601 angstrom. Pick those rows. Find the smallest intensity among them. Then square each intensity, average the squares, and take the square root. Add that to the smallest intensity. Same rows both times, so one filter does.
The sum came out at 9.2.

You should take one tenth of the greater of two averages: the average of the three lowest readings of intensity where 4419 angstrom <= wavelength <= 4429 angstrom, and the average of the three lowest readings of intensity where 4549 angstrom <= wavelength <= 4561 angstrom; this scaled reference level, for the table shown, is 0.83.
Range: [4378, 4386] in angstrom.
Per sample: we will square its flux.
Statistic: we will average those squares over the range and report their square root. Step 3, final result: 7.6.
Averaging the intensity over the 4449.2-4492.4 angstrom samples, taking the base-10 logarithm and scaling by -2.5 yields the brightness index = -1.92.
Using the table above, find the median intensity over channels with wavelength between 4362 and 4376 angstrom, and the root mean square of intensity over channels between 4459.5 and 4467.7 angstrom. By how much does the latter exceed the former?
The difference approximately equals -1.1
